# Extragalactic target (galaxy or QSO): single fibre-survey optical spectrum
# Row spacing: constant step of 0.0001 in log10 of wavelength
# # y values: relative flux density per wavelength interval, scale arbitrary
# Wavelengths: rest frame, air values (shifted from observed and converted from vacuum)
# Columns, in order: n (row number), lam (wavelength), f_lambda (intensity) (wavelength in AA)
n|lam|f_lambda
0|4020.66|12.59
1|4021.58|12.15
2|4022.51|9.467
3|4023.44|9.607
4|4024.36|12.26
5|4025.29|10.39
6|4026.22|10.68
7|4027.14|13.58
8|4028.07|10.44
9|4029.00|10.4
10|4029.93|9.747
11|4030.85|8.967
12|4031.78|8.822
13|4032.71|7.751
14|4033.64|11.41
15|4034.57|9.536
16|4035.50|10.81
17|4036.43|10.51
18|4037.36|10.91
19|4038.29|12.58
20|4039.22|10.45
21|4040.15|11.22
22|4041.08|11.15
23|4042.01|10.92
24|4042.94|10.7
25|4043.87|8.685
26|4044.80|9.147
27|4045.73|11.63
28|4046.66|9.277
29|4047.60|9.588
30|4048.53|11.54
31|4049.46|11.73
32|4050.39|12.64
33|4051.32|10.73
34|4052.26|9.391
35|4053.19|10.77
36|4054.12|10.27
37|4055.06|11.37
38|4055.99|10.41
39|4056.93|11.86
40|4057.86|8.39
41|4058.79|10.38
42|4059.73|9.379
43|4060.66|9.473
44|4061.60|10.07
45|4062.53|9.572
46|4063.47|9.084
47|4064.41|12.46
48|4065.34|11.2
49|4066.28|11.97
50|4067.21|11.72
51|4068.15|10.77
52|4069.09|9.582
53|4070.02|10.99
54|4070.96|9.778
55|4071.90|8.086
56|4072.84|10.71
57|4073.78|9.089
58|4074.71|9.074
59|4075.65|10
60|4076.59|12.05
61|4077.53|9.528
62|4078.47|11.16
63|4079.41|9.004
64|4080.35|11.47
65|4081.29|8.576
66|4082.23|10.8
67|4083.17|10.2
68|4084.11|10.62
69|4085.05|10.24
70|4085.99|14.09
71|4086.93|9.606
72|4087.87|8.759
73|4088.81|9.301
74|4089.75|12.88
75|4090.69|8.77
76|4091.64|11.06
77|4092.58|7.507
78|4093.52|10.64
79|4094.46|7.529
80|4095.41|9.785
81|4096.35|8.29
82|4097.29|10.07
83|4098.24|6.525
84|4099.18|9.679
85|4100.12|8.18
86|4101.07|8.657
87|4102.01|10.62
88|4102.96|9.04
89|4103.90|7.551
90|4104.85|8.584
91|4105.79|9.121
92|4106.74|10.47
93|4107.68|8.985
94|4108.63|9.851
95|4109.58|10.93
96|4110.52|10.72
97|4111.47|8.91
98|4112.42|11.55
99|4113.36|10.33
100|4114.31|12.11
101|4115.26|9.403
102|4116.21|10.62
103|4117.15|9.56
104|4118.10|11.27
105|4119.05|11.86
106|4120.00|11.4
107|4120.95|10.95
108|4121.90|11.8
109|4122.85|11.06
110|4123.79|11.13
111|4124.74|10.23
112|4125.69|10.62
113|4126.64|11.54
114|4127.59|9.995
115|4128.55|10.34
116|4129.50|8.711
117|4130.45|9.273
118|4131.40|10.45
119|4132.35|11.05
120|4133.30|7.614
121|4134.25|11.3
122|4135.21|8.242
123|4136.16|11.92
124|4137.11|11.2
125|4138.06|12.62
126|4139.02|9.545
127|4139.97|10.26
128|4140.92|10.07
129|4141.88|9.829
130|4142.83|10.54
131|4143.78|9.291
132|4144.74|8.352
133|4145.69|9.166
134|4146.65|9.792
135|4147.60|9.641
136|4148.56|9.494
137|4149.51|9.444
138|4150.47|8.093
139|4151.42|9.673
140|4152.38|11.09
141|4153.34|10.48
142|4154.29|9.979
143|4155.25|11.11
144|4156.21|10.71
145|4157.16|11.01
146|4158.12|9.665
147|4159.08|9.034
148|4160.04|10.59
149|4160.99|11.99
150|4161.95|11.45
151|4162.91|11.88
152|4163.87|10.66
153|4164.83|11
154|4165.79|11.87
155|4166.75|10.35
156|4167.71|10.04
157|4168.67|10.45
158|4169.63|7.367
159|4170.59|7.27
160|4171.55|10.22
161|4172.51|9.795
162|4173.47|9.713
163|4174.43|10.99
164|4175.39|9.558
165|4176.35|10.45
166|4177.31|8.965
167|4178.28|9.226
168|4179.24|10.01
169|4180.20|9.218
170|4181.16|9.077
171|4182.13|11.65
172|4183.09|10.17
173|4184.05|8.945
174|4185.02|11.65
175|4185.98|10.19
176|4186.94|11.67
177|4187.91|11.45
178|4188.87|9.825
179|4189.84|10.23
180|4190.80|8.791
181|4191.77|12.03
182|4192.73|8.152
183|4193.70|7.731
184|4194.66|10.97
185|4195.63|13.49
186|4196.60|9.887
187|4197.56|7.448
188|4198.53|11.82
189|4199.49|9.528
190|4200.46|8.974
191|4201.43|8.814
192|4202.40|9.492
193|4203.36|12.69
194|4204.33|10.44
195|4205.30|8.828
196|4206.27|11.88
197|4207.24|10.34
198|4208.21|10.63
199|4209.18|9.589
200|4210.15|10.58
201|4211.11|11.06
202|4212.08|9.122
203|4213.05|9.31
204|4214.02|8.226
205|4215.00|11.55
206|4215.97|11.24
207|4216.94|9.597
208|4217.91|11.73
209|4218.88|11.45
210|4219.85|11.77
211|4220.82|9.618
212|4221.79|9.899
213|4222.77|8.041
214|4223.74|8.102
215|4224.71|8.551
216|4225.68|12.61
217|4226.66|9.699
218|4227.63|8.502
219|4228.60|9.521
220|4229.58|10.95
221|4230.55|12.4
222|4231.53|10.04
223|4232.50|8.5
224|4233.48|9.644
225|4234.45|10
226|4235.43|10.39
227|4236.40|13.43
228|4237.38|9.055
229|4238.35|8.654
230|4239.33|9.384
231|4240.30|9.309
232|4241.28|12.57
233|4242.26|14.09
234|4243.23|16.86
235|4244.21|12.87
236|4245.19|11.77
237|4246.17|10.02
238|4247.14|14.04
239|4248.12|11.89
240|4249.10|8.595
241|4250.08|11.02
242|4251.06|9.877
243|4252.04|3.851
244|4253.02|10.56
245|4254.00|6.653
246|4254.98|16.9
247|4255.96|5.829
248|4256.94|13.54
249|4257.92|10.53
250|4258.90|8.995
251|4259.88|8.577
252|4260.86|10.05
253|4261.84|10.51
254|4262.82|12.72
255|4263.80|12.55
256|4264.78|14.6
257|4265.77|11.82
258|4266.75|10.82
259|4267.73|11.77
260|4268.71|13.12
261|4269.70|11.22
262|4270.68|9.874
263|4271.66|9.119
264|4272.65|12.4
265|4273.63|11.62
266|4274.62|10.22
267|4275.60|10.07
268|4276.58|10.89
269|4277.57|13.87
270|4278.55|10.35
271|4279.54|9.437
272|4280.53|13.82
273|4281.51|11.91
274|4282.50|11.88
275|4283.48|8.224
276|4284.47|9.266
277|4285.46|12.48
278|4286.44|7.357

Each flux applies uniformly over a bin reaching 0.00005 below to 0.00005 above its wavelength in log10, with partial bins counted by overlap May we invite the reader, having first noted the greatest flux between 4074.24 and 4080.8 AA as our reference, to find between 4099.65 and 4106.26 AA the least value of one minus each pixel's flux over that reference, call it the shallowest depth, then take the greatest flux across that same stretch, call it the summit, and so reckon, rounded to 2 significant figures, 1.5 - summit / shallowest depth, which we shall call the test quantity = -88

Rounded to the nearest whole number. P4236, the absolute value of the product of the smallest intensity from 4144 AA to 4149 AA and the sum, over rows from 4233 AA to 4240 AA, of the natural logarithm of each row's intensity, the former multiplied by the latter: 135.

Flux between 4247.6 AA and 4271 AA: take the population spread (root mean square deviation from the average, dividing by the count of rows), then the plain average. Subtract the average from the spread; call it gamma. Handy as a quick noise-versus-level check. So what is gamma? -7.9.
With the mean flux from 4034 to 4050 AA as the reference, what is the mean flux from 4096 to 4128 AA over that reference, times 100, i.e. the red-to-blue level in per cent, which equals 95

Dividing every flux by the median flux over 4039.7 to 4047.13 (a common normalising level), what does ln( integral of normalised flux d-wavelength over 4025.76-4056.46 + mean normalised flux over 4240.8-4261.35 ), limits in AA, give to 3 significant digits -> 3.43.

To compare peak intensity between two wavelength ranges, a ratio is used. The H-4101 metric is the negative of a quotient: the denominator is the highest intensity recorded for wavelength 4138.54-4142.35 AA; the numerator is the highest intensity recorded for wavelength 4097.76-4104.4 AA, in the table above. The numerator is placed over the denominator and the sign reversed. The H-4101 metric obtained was -1.04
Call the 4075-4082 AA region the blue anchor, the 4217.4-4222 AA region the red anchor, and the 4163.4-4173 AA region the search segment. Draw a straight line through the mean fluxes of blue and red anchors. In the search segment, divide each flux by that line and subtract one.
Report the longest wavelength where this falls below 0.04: 4172.51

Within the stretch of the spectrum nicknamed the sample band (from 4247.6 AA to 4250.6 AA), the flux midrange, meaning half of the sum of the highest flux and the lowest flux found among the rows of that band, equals 10.2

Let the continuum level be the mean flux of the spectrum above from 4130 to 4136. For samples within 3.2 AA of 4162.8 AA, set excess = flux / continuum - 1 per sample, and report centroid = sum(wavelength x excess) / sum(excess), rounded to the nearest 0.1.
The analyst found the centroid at 4163.0 AA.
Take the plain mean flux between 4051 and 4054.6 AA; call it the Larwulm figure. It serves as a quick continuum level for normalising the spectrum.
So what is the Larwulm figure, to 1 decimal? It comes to 10.3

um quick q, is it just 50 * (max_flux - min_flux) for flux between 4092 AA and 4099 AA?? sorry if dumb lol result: 206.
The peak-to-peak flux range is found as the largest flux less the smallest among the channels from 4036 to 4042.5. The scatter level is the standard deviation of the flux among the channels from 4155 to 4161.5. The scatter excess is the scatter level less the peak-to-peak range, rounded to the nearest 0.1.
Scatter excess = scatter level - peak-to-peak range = -1.2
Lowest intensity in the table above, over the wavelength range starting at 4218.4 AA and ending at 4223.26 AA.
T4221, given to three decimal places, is 8.041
